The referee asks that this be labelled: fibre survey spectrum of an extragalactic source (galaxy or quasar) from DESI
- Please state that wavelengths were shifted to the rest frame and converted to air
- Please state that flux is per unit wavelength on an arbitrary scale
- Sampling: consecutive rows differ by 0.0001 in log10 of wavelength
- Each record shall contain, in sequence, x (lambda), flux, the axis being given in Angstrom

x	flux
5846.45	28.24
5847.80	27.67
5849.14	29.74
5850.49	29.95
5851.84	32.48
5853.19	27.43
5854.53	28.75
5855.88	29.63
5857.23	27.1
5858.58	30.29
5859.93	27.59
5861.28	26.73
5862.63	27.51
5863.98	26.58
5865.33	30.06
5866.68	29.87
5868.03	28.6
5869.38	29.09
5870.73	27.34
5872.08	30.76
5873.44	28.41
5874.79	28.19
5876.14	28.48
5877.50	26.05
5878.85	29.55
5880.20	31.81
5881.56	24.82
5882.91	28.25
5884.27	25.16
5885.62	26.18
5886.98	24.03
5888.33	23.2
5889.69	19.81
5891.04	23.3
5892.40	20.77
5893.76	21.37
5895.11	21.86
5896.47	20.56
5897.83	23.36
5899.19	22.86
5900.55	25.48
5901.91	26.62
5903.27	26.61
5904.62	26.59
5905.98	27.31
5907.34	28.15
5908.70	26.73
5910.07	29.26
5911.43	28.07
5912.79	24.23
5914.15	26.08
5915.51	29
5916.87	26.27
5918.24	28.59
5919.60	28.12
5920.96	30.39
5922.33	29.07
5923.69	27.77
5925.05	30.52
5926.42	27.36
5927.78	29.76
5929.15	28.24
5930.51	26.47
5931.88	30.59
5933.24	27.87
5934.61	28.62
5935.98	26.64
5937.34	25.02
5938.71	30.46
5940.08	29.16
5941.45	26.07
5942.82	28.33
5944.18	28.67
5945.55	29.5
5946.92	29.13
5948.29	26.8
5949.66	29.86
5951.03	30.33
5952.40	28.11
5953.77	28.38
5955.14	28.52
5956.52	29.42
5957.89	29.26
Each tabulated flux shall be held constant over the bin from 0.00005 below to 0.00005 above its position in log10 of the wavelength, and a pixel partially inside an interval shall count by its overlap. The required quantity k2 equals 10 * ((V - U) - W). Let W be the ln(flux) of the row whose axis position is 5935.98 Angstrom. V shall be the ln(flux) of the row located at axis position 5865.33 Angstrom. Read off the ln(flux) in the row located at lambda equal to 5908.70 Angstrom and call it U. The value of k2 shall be -31.7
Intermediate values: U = 3.29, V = 3.40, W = 3.28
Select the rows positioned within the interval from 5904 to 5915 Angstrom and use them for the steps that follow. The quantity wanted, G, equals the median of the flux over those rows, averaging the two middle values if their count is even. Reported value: 27.0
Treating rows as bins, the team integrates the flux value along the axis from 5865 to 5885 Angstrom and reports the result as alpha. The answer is 568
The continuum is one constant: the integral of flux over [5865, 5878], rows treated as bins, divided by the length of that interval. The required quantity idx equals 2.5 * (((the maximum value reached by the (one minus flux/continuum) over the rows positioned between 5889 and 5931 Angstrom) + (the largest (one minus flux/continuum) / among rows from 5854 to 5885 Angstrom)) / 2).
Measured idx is 0.55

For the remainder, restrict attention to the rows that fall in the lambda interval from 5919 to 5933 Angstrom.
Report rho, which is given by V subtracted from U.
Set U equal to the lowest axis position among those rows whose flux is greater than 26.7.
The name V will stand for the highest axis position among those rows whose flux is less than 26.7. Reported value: -10.9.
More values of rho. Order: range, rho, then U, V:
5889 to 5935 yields -24.5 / 5905.98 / 5930.51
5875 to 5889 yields -12.2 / 5876.14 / 5888.33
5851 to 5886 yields -33.8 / 5851.84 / 5885.62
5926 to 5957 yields -15.0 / 5926.42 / 5941.45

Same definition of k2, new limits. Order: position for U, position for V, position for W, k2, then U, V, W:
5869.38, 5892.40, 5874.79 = -36.8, 3.37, 3.03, 3.34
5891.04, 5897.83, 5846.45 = -33.4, 3.15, 3.15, 3.34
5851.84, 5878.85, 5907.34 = -34.3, 3.48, 3.39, 3.34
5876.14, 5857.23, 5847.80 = -33.7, 3.35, 3.30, 3.32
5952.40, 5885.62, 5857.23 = -33.7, 3.34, 3.26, 3.30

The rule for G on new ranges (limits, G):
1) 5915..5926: 28.8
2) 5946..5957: 28.8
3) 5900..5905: 26.6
